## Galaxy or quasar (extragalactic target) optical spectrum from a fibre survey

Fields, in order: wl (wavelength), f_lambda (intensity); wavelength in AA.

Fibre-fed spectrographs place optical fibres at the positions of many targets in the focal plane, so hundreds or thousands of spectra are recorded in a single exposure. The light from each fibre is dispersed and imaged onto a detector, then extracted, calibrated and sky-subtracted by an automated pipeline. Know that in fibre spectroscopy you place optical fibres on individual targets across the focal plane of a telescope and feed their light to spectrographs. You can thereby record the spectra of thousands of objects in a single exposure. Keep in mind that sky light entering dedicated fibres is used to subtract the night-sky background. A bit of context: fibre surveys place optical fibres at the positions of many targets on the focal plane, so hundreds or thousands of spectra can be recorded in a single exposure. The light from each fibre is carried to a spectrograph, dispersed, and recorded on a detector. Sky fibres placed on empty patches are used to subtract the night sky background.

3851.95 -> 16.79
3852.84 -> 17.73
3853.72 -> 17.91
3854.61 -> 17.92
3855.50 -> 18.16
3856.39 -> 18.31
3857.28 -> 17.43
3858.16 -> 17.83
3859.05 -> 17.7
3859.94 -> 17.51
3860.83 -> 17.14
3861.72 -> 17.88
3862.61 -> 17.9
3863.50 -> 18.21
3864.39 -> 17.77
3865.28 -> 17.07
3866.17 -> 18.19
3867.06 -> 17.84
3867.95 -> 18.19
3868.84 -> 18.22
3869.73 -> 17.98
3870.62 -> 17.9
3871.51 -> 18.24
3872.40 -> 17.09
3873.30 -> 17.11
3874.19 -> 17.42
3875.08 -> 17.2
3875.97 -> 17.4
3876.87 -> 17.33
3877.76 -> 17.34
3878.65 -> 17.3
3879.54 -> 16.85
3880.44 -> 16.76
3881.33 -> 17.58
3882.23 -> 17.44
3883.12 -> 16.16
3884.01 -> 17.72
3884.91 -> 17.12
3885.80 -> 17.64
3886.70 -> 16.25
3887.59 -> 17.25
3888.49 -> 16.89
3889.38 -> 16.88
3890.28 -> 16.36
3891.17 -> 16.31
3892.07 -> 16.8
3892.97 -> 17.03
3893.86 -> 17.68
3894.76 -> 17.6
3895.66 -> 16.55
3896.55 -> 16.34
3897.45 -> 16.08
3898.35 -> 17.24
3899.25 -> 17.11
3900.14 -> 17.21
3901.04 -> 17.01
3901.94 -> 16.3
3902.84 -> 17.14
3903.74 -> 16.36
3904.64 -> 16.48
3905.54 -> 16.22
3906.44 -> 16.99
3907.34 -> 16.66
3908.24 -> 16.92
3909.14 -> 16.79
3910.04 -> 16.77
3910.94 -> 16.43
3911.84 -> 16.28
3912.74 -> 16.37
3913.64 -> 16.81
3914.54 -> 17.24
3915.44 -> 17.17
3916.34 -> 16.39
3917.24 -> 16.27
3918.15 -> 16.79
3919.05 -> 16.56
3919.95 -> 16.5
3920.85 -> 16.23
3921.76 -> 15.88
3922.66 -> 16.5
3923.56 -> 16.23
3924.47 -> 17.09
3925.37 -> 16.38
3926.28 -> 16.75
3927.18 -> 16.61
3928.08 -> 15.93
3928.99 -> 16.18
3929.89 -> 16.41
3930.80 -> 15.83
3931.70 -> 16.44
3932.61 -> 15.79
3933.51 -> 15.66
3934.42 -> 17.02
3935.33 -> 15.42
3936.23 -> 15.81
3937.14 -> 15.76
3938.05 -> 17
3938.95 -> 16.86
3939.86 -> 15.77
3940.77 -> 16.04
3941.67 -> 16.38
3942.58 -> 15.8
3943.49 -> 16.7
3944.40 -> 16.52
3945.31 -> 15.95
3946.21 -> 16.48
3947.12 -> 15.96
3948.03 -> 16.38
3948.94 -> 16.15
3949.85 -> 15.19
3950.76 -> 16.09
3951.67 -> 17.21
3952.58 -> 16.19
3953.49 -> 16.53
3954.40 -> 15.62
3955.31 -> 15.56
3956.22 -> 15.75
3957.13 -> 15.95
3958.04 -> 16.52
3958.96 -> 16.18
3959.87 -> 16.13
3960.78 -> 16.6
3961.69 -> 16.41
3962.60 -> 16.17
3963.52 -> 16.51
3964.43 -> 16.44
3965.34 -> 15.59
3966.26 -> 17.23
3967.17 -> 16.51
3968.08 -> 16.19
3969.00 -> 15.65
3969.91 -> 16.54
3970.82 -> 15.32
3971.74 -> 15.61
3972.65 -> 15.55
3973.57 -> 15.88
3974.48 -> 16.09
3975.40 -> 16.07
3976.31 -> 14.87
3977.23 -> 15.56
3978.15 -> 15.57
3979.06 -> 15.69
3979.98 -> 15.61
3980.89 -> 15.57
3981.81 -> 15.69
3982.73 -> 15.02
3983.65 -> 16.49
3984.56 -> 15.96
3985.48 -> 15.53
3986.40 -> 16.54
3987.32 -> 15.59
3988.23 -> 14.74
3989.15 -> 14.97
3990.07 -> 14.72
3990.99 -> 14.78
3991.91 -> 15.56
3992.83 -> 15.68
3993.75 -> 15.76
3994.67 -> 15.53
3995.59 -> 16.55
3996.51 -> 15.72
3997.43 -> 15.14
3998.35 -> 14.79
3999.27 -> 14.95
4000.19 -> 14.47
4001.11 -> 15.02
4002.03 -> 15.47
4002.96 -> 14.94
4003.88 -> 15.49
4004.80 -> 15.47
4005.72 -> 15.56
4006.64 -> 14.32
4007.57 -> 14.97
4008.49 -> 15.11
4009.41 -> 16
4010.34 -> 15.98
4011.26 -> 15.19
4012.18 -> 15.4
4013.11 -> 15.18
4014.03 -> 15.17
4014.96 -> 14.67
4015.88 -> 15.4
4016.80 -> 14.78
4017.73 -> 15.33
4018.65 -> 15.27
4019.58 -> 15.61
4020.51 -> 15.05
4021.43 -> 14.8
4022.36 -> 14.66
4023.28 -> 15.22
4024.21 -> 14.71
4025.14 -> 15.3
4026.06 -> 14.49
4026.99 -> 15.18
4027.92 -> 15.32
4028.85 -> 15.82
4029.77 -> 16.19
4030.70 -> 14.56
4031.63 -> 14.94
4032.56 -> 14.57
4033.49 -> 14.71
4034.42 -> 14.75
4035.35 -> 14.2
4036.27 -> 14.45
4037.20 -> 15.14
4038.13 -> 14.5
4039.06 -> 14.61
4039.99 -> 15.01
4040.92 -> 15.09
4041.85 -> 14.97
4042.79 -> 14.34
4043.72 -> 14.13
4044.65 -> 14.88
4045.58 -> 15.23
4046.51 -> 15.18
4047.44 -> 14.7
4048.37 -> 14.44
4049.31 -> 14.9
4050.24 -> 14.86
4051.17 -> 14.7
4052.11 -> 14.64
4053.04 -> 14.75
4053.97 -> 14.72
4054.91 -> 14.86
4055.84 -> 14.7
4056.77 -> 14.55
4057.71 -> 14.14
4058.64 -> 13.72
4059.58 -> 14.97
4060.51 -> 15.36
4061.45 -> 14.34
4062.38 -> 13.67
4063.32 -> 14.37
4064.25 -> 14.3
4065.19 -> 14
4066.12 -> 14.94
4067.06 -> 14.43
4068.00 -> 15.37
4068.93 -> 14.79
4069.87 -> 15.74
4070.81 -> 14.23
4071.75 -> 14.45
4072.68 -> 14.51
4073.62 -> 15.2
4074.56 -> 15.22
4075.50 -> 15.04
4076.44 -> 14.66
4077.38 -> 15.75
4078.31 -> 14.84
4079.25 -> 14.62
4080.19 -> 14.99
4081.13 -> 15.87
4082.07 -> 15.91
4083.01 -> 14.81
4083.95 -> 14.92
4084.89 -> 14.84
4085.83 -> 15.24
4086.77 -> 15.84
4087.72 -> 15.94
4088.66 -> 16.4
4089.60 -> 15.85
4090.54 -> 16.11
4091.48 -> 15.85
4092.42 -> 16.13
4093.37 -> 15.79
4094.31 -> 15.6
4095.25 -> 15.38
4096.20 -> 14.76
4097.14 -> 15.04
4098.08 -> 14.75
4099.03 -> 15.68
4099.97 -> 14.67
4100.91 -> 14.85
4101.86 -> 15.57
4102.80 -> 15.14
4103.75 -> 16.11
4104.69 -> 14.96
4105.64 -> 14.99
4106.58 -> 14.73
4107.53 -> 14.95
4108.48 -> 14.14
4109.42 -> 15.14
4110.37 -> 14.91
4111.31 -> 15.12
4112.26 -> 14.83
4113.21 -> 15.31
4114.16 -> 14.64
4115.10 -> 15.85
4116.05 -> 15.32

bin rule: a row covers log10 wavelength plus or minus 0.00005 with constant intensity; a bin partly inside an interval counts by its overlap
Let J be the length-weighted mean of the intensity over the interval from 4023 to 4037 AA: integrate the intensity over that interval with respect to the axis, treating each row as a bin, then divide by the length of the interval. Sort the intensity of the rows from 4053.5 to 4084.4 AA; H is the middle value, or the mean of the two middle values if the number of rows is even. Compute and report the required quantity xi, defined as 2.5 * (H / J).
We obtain 2.47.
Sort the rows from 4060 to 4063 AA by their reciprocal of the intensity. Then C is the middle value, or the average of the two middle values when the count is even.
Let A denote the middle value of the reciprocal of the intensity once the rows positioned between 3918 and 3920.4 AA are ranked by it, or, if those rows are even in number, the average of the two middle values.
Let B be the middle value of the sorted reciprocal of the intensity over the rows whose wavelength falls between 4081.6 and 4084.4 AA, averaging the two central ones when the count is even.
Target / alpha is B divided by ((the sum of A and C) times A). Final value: 8.53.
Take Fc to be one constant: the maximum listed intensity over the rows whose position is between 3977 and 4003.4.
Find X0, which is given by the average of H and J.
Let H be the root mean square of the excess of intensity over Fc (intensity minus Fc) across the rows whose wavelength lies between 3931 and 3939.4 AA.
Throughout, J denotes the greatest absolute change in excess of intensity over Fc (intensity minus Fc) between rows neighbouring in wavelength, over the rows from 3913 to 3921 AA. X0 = 0.7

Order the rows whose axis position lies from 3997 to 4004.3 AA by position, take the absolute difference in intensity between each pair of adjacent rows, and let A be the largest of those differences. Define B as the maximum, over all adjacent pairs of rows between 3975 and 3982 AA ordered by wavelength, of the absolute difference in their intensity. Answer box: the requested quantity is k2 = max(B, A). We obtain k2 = 1.20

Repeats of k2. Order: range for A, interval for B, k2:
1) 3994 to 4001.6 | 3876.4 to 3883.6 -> 1.28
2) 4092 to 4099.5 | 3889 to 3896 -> 1.05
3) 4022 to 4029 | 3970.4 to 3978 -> 1.20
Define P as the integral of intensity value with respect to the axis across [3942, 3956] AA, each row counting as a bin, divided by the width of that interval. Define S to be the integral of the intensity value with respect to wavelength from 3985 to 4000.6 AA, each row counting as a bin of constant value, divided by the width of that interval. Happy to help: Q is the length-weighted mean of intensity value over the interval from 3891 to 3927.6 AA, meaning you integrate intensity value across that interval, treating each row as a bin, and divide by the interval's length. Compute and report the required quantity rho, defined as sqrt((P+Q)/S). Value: 1.462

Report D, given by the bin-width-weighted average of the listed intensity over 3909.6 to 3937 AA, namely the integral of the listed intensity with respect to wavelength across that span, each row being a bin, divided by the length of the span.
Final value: 16.4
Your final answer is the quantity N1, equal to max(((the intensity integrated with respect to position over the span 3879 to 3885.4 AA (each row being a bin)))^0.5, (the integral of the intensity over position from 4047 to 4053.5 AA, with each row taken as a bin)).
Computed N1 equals 96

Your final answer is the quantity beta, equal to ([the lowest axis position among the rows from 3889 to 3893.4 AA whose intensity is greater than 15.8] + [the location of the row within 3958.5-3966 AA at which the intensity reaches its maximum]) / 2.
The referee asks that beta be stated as 3925.1 AA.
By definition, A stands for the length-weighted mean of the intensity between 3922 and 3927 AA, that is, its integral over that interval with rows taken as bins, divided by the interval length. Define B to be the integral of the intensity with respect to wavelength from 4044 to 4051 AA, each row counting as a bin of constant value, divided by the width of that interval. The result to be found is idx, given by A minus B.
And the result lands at 1.7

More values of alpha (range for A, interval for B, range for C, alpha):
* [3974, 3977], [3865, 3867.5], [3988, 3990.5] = 6.93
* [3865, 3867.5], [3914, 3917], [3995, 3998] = 8.68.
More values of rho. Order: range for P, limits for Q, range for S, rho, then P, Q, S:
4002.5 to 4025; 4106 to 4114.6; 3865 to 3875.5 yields 1.302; 15.2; 14.9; 17.7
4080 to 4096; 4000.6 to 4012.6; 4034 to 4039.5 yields 1.454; 15.6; 15.3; 14.6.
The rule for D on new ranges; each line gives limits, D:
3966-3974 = 16.0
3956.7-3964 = 16.3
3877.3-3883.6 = 17.1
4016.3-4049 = 14.9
